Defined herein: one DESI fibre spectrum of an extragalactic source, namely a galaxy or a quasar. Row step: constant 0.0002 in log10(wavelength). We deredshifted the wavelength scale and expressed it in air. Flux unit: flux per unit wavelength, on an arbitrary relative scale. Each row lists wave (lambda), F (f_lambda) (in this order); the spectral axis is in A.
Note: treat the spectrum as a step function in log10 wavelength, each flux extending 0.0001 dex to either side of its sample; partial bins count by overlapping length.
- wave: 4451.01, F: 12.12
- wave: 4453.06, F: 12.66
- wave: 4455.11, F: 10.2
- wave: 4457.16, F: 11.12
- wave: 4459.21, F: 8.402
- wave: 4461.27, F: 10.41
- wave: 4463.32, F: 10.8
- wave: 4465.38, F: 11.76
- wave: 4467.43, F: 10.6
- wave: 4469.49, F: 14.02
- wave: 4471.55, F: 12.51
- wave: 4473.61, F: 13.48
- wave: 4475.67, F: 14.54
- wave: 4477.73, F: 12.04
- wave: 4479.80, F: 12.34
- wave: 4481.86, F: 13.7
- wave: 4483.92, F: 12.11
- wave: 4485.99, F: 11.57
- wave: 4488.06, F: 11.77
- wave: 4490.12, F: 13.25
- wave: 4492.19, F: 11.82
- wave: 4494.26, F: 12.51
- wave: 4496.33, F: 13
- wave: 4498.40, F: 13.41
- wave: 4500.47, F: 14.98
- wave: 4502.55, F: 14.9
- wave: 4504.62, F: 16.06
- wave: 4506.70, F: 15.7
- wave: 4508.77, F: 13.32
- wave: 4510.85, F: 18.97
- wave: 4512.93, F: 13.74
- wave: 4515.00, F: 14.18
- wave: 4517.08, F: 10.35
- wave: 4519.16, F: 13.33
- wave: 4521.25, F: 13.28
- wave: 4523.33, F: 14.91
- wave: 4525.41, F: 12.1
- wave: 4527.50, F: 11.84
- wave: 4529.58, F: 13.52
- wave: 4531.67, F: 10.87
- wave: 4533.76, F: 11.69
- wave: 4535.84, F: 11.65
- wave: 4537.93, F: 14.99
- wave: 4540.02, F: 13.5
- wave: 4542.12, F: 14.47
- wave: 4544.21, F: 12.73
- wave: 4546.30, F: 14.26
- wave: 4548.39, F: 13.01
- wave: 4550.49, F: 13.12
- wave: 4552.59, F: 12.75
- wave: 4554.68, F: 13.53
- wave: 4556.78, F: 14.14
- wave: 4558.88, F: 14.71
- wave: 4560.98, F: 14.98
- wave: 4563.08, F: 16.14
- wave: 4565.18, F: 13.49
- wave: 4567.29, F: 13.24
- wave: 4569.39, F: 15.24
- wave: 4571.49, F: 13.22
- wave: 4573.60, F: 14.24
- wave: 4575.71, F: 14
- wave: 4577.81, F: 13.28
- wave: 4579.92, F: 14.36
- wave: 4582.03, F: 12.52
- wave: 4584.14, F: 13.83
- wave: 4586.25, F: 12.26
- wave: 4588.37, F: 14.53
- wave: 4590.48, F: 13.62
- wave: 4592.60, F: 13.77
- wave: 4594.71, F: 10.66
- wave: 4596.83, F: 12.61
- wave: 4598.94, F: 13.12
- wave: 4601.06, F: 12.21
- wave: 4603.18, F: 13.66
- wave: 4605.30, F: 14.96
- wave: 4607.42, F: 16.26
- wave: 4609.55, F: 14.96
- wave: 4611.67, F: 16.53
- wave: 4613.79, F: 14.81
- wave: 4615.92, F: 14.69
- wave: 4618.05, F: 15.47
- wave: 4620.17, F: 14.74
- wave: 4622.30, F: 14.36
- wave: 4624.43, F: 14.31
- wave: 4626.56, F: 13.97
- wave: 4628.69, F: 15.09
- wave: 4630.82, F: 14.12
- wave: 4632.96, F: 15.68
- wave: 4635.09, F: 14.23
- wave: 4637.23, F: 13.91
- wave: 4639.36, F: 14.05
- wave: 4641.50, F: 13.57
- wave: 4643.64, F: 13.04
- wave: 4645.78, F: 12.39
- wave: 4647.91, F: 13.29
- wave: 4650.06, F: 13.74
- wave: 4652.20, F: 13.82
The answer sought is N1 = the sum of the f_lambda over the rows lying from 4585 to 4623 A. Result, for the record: 253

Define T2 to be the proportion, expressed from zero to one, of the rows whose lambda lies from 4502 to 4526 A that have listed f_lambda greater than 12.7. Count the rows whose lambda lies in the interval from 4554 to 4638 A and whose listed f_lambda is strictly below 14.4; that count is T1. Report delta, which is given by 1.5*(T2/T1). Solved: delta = 0.05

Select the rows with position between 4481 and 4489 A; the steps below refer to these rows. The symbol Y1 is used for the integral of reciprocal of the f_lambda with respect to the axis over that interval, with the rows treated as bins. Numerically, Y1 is 0.65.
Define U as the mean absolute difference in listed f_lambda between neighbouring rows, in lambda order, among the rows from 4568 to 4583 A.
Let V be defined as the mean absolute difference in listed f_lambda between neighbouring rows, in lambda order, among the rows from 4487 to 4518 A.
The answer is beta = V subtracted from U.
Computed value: -0.65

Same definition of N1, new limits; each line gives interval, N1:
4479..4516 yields 247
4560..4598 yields 246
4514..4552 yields 234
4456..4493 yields 216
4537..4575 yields 252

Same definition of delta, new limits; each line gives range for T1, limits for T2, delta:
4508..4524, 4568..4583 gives 0.21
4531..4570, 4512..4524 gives 0.10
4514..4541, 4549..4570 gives 0.14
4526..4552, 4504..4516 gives 0.15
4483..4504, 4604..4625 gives 0.19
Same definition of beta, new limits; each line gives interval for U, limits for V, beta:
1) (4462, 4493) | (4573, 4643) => 0.27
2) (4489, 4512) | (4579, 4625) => 0.22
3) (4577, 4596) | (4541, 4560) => 0.66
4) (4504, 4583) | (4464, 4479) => -0.23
